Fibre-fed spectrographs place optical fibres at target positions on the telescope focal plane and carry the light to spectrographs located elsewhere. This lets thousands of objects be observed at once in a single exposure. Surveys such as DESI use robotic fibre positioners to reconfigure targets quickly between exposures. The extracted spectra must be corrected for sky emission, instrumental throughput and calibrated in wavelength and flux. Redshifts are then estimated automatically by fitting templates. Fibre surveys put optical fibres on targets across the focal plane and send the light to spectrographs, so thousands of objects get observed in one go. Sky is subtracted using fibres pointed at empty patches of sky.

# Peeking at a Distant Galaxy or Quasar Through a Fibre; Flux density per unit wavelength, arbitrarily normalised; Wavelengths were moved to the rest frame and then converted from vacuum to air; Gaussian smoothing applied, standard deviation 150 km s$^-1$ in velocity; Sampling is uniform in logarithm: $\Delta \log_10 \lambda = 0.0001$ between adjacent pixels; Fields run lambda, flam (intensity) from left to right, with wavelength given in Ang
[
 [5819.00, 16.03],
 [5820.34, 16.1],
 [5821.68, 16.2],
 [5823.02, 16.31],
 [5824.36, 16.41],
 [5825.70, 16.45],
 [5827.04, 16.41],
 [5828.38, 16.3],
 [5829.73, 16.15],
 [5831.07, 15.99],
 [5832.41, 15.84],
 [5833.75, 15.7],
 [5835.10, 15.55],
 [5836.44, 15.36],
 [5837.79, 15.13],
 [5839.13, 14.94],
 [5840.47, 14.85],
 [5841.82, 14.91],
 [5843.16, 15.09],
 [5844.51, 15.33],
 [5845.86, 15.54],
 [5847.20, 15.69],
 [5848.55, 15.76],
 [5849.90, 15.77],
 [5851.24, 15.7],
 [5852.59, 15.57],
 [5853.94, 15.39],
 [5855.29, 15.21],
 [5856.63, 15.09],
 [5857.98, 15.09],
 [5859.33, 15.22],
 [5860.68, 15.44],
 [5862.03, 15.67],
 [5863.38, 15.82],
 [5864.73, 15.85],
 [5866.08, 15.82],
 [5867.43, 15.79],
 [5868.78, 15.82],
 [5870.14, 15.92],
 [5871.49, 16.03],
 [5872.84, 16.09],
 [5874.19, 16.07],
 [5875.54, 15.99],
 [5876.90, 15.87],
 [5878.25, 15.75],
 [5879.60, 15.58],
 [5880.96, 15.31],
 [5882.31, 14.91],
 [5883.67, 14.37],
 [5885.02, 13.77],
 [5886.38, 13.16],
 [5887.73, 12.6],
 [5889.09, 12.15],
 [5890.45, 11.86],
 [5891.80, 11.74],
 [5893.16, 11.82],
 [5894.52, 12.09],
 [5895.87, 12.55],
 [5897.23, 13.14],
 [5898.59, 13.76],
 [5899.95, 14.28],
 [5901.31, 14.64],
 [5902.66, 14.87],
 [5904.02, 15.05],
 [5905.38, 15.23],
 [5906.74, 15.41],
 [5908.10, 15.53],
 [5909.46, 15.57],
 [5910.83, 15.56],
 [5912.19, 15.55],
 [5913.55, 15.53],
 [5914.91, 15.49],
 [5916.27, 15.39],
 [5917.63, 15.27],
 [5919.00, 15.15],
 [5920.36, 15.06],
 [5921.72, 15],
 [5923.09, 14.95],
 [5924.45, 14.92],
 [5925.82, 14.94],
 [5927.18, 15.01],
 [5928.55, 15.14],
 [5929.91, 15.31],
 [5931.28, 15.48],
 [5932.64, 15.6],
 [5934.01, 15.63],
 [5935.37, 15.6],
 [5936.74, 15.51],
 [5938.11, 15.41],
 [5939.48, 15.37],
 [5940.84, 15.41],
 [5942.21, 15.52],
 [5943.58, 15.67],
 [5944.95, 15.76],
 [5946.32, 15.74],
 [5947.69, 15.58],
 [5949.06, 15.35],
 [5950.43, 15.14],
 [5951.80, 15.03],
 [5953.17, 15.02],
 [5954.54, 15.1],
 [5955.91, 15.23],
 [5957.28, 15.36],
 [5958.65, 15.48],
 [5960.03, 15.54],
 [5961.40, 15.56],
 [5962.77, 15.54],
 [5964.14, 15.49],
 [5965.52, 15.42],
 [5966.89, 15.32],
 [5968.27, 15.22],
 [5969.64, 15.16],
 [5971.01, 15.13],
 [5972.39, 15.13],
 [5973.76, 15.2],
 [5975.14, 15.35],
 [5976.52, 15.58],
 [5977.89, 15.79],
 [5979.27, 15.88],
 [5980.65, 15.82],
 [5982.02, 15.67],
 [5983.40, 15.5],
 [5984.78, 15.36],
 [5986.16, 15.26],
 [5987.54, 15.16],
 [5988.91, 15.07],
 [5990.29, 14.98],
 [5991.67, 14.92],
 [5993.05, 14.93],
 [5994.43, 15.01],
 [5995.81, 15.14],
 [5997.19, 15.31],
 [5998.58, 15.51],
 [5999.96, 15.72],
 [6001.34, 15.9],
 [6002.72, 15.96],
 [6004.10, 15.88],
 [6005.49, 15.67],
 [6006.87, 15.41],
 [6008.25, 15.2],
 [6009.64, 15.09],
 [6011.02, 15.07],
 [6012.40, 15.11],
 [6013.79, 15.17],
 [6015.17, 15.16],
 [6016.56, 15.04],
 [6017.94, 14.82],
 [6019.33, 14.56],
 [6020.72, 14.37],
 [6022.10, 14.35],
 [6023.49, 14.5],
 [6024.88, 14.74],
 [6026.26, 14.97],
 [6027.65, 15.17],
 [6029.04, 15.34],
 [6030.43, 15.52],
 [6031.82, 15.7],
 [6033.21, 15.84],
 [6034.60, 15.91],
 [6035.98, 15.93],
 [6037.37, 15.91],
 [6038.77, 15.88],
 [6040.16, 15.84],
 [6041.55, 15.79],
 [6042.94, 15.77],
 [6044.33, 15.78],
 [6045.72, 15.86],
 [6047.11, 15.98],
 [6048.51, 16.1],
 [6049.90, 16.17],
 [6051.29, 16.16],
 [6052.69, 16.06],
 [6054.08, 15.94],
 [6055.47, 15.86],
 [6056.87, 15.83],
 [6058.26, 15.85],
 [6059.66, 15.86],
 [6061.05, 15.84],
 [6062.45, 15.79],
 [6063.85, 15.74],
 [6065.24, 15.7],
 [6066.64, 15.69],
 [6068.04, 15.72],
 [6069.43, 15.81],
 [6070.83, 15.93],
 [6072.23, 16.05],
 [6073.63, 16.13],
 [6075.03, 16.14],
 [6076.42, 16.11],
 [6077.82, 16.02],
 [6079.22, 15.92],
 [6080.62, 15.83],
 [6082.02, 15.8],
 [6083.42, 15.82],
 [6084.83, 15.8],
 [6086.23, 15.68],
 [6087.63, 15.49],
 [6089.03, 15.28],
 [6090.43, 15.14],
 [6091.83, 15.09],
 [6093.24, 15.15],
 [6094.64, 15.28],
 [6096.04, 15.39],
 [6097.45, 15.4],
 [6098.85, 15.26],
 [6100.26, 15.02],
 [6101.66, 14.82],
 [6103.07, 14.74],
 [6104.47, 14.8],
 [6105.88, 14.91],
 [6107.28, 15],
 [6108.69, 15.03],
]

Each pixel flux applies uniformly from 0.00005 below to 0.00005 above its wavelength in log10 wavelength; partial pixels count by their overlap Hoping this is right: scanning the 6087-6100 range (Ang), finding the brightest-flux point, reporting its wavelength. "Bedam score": 6087.63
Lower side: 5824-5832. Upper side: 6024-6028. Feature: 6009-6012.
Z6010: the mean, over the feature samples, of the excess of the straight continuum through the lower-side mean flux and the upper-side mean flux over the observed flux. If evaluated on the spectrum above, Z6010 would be 0.0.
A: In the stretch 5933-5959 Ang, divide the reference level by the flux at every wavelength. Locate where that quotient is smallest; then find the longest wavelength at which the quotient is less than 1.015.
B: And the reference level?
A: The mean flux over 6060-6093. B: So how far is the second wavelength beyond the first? 2.7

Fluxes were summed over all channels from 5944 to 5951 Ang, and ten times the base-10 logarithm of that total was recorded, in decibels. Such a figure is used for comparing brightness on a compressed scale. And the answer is 18.90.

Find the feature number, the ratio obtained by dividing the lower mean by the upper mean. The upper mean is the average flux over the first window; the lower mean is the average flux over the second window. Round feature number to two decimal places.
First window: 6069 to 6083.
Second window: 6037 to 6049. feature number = 0.99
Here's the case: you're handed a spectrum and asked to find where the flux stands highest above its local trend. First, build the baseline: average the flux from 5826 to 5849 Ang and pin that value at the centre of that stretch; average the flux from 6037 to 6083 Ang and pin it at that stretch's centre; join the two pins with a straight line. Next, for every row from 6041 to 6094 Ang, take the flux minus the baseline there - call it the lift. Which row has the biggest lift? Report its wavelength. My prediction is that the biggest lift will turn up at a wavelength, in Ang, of 6049.90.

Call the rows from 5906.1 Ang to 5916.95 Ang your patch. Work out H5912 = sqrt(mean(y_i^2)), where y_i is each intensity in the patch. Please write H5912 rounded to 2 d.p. 15.50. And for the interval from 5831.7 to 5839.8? 15.42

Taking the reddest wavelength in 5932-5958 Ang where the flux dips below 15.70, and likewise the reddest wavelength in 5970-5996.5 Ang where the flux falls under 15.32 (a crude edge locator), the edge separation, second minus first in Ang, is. 38.5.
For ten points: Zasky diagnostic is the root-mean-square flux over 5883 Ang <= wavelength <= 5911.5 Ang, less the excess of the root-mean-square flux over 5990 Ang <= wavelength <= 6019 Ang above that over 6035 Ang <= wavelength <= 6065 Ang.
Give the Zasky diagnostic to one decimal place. 14.4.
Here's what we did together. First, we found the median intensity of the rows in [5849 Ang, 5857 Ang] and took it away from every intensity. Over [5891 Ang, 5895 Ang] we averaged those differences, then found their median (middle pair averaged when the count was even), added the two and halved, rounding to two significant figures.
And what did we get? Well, -3.6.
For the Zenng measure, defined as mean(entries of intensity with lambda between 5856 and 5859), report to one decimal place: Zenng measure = 15.1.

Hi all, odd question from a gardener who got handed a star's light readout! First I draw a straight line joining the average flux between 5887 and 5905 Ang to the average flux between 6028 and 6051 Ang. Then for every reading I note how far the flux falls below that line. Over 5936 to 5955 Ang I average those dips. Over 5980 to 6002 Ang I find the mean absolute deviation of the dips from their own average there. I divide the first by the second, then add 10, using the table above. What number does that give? 5.4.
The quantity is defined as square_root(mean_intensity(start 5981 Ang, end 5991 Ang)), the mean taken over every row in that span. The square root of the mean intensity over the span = 3.91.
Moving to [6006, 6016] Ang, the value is 3.90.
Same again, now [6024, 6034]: 3.91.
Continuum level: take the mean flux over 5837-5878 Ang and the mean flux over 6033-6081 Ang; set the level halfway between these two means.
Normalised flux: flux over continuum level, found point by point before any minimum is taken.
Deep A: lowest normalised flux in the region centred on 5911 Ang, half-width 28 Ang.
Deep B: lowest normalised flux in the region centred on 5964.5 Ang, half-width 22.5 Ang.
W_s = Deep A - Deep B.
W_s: -0.21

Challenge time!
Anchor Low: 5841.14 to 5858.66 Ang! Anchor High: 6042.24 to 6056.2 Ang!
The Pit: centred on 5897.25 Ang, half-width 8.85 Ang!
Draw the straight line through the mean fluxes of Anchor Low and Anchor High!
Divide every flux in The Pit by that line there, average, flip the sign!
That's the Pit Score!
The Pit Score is -0.86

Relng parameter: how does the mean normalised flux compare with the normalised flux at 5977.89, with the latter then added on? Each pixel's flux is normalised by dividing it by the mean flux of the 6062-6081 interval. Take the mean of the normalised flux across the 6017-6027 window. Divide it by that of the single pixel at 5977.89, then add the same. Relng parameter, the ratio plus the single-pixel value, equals 1.92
